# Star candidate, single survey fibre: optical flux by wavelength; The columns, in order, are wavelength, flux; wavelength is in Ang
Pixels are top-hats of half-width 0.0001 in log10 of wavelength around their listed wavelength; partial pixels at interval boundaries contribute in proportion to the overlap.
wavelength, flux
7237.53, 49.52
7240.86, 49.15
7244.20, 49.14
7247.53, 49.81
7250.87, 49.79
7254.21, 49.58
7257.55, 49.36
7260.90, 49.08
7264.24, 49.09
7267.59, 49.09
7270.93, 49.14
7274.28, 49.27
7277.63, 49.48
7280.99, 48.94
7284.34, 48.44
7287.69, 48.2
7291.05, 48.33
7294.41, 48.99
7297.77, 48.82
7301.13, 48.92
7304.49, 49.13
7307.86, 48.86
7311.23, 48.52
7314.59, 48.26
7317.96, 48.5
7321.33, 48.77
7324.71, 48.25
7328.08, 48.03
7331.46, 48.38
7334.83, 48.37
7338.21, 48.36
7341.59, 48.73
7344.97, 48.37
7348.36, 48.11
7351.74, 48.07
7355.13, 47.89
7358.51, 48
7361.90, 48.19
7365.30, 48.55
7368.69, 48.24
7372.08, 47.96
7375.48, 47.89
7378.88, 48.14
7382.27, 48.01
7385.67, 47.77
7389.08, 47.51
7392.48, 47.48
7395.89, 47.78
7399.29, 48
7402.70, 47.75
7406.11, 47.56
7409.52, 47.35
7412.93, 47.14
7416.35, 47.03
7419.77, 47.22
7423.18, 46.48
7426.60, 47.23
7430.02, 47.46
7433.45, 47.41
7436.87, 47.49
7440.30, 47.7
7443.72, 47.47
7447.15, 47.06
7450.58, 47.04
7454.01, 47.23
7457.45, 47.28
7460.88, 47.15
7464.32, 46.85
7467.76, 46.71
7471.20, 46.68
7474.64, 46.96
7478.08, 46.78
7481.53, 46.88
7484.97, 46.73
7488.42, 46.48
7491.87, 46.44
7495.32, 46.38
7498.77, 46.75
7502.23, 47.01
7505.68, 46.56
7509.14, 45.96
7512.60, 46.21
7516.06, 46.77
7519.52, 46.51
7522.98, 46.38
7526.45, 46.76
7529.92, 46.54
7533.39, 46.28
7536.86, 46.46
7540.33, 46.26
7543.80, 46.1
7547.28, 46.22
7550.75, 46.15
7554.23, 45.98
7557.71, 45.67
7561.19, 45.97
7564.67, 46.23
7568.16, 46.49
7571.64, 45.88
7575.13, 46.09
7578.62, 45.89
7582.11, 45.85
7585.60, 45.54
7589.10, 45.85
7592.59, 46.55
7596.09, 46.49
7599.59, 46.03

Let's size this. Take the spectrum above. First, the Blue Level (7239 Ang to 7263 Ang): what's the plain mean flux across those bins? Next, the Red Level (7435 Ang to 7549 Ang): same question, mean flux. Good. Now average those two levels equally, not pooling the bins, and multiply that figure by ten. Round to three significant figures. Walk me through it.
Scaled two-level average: 481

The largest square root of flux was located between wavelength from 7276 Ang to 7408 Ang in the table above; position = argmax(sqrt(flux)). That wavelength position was 7277.63 Ang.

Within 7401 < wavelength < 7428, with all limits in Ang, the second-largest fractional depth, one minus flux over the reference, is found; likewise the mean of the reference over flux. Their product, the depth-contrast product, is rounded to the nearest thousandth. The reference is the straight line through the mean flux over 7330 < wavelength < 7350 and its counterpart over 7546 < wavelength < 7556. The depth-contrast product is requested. 0.011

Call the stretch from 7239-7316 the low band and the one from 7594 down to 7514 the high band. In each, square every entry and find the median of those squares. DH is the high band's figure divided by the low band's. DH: 0.89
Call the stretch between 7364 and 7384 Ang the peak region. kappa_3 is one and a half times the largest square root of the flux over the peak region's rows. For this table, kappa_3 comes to 10.5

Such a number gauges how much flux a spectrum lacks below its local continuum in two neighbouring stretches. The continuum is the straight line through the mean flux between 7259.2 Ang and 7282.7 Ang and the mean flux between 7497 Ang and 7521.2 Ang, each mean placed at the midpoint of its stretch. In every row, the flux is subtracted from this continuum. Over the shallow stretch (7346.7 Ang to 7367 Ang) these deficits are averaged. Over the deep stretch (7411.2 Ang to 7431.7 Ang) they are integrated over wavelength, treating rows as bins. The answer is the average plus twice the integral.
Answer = 17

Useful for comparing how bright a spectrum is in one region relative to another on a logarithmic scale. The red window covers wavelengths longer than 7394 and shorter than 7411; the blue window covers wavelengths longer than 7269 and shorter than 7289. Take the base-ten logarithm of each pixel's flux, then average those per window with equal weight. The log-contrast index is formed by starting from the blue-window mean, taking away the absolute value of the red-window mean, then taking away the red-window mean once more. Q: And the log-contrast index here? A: -1.67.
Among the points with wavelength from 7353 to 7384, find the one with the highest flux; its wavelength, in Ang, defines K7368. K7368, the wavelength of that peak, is 7365.30 Ang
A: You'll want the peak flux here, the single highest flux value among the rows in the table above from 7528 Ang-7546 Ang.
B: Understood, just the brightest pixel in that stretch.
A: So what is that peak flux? 46.54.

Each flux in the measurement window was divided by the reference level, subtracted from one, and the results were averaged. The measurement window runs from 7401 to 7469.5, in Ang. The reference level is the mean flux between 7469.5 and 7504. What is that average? -0.011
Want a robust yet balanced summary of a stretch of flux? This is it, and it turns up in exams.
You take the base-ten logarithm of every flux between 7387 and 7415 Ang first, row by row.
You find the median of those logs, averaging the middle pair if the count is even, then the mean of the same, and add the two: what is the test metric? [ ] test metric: 3.35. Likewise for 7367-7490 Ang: 3.35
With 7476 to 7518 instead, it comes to 3.34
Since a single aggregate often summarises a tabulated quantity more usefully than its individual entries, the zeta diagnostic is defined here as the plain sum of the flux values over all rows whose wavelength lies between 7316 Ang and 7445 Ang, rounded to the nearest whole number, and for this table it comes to 1819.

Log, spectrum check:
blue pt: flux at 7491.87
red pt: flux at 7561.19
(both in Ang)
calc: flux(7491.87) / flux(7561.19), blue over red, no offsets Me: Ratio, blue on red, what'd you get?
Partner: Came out 1.01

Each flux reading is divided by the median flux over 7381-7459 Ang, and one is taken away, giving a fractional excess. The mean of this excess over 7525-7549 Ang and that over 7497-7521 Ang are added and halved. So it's -0.021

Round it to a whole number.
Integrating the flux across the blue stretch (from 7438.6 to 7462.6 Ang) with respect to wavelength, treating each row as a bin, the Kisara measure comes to 1135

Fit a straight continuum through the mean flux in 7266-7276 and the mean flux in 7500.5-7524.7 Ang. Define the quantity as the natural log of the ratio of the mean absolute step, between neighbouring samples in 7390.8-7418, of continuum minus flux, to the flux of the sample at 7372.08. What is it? -5.50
